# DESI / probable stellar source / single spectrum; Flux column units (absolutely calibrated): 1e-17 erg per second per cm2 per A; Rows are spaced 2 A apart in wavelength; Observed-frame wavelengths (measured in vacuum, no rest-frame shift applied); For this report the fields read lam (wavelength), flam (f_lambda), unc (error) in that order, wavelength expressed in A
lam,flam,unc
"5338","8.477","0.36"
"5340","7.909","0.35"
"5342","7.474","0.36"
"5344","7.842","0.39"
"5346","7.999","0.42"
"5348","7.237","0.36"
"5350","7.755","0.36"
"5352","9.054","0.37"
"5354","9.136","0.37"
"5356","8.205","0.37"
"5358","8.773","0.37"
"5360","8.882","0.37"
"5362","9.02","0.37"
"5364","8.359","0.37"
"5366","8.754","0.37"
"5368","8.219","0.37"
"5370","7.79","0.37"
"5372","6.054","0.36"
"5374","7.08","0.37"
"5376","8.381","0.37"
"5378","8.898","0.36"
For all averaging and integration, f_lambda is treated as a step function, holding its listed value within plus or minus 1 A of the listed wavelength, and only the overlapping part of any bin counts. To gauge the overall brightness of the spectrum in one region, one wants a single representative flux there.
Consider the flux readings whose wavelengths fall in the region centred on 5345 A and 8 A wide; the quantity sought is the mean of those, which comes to 7.64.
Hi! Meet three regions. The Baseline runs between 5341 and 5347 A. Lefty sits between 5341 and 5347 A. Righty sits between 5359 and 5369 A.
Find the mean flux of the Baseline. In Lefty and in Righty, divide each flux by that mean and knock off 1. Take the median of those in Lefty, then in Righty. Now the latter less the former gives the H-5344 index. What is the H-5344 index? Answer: 0.12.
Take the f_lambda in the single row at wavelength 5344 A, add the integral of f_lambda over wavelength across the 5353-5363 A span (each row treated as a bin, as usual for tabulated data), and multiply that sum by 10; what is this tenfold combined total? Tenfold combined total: 959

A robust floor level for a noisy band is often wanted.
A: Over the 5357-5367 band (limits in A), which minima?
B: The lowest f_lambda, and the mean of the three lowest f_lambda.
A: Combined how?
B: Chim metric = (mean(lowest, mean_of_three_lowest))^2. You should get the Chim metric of 72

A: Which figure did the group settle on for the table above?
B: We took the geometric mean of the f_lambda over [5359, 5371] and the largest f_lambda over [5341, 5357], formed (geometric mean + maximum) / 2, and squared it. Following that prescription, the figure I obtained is 78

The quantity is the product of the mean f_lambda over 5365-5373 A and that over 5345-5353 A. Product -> 62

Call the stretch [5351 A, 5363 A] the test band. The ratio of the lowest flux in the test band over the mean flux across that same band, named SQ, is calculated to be 0.93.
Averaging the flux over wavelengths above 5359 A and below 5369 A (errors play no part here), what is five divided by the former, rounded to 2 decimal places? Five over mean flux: 0.58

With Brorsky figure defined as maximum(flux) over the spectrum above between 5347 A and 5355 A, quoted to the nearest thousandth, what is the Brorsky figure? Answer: 9.136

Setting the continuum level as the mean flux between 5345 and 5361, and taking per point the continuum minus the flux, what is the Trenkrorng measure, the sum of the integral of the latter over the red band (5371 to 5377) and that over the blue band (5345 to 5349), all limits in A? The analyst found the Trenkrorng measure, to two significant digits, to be 10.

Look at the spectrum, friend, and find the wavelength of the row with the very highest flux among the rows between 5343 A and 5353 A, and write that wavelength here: 5352 A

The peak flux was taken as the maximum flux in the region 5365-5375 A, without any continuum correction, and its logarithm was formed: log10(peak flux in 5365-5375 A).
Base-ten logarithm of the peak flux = 0.942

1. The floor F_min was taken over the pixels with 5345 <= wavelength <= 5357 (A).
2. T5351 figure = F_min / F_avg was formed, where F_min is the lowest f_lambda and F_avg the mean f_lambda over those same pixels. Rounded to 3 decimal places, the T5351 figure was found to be 0.879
